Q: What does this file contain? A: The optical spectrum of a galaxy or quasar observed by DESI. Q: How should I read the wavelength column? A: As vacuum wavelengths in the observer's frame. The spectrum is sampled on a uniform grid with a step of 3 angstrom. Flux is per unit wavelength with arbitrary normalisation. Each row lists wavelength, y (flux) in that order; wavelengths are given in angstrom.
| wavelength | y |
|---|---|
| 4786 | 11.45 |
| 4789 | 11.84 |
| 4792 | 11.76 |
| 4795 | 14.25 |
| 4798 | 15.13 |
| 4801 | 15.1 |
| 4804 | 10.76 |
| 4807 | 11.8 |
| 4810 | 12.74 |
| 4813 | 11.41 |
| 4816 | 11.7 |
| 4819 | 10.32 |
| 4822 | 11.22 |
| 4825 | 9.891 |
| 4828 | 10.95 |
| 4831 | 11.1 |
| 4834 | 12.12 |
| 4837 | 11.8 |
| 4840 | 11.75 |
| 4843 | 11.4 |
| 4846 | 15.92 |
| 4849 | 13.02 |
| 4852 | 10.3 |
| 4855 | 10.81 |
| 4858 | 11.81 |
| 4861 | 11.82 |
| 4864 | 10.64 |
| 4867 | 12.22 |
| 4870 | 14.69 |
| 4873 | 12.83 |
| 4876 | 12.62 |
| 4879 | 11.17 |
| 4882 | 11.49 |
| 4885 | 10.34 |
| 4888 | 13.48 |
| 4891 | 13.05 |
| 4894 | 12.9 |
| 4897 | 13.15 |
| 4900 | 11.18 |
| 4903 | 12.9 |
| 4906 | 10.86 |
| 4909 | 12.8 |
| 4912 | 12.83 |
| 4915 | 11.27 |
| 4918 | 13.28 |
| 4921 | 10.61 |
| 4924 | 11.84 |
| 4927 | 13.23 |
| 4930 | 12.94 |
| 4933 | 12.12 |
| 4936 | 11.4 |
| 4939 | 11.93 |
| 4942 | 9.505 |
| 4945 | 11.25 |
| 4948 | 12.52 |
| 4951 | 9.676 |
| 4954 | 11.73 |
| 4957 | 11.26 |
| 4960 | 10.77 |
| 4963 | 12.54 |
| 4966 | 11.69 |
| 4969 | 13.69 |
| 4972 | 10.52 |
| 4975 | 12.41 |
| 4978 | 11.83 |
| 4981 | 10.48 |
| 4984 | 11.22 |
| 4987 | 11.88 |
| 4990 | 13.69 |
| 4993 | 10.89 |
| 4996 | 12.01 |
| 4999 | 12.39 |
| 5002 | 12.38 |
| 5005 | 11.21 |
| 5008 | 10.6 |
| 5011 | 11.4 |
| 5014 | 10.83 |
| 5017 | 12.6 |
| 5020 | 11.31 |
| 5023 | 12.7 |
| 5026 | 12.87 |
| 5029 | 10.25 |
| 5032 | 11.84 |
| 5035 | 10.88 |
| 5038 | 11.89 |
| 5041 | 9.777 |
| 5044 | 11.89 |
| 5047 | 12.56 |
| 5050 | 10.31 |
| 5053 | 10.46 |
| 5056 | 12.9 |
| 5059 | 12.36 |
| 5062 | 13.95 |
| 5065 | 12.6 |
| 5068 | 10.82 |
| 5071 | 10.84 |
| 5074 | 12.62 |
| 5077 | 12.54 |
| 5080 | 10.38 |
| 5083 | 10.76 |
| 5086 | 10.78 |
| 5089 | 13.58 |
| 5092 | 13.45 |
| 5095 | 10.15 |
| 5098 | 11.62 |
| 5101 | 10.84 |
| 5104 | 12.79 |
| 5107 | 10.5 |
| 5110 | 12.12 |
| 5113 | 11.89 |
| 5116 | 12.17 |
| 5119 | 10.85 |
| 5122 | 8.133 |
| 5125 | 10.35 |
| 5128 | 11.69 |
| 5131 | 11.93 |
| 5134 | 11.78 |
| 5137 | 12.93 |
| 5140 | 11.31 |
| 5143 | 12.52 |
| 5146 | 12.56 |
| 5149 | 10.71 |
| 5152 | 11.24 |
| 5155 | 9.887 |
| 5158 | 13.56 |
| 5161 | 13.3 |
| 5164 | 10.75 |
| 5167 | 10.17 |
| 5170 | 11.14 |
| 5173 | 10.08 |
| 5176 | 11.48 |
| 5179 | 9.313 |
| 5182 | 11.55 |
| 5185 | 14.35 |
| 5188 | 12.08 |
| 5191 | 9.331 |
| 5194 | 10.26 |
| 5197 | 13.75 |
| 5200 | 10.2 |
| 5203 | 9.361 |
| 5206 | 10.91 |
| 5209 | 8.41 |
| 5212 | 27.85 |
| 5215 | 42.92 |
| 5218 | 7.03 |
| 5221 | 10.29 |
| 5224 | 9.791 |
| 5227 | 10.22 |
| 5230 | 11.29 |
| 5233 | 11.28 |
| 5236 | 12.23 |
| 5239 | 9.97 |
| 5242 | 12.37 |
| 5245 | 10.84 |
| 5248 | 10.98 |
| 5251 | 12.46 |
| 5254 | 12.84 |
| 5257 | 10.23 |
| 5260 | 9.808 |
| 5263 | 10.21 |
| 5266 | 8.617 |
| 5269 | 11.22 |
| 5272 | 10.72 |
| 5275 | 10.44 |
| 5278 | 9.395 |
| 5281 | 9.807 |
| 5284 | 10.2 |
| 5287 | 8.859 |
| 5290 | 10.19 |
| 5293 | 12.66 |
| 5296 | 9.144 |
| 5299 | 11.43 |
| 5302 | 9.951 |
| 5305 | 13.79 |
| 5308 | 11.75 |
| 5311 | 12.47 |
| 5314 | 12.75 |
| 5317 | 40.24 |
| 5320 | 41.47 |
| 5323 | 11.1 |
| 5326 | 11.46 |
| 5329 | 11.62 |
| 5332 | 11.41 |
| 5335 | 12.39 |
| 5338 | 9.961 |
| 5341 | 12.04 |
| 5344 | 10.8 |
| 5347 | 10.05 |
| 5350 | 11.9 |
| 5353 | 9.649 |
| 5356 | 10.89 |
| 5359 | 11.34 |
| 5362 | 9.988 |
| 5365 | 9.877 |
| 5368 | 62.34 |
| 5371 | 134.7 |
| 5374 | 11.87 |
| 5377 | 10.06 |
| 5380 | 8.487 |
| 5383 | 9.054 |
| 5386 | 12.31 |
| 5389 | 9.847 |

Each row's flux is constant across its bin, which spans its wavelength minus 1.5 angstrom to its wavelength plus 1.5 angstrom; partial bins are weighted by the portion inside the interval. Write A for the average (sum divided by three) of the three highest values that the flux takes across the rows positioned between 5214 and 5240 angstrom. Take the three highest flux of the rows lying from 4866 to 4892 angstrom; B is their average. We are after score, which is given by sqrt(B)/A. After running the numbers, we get 0.167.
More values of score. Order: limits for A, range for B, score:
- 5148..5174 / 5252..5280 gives 0.268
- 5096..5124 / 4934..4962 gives 0.281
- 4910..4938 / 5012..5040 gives 0.271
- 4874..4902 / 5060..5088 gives 0.273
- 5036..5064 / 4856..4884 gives 0.278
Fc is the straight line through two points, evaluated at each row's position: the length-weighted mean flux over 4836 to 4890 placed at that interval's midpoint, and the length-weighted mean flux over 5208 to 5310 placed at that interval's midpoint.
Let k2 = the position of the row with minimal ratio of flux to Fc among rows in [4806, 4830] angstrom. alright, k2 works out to 4825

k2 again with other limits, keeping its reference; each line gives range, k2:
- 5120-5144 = 5122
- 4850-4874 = 4852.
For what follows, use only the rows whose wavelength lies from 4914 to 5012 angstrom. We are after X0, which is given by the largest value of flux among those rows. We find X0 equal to 13.69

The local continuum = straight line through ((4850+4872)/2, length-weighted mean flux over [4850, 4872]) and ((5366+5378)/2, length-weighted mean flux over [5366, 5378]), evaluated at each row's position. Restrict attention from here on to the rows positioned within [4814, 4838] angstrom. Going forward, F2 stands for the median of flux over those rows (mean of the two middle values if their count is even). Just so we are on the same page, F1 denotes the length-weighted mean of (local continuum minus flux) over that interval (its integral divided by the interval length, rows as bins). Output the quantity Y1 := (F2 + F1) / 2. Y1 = 4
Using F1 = -2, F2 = 11.2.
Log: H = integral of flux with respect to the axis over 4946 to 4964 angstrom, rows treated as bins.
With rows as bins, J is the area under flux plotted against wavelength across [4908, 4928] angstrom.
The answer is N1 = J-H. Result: 40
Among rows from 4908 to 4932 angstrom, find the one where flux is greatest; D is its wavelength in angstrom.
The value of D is 4918 angstrom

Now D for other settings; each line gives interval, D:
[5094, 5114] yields 5104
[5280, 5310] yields 5305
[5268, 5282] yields 5269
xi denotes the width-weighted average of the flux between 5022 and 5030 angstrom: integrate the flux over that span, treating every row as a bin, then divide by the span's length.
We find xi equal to 12.0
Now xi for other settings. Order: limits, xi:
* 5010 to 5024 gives 11.7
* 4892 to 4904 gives 12.5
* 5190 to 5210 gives 10.4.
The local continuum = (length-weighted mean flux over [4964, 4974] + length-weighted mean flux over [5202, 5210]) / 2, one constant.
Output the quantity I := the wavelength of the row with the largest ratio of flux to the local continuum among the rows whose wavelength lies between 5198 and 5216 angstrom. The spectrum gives 5215 angstrom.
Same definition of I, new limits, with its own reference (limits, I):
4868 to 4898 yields 4870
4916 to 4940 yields 4918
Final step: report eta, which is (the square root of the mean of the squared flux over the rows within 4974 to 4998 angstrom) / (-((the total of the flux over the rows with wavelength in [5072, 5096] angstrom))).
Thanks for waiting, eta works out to -0.126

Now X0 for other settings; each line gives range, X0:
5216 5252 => 12.46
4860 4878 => 14.69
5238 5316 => 13.79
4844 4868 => 15.92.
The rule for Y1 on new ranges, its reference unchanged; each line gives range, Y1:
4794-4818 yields 3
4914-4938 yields 9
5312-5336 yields 22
